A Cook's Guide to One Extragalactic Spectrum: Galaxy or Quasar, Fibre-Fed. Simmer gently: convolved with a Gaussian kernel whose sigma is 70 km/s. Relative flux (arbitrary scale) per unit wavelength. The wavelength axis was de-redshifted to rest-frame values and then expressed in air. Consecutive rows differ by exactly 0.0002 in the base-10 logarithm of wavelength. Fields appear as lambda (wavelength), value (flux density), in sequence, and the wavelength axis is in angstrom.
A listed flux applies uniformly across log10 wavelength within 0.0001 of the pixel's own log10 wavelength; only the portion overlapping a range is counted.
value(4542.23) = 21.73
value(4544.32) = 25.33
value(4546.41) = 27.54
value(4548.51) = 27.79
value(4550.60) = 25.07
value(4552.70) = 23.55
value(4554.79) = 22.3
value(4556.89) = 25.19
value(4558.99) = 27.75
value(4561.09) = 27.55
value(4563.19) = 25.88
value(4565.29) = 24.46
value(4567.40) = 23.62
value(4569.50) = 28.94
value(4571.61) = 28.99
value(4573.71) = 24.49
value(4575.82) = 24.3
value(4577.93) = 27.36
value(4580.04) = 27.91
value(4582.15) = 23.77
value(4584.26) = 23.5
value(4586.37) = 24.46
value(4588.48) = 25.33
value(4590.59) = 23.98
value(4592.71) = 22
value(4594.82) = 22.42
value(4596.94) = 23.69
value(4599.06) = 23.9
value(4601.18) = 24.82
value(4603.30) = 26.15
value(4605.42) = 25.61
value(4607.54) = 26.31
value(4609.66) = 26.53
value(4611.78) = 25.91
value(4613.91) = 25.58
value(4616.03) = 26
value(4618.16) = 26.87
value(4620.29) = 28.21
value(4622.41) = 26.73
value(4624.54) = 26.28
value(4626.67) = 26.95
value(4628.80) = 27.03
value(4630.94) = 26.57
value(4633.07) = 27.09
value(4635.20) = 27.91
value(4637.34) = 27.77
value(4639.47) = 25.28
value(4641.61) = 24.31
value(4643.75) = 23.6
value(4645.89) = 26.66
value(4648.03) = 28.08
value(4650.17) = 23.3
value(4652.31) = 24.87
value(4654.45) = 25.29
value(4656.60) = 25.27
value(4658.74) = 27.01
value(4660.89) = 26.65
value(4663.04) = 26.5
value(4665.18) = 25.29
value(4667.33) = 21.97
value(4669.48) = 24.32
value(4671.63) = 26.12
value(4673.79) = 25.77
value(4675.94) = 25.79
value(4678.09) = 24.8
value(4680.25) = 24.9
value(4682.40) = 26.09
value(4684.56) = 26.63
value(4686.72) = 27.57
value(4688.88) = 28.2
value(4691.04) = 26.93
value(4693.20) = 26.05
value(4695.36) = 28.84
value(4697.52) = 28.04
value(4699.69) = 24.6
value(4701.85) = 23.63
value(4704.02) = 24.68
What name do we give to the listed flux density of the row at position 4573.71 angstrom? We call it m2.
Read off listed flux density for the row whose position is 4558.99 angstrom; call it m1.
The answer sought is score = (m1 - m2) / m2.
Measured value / 0.13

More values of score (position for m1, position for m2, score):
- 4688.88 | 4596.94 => 0.19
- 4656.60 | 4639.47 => 0.00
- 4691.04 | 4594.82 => 0.20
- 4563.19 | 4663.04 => -0.02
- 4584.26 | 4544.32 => -0.07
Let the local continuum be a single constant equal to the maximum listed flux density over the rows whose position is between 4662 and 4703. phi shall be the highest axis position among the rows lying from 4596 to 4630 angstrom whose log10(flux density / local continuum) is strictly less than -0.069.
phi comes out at 4599.06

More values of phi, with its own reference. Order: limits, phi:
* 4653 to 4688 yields 4669.48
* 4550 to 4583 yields 4582.15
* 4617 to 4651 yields 4650.17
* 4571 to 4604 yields 4599.06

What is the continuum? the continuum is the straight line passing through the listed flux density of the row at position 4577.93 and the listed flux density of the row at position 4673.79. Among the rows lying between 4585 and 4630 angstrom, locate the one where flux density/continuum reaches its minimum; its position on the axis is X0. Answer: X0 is 4592.71 angstrom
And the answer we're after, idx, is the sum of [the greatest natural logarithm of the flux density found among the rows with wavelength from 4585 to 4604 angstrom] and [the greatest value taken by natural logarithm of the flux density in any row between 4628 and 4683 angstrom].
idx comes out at 6.60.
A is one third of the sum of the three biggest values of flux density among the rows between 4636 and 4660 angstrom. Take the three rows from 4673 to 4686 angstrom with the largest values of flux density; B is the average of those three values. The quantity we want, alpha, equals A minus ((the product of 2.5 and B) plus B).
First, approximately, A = 27.6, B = 26.2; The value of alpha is -64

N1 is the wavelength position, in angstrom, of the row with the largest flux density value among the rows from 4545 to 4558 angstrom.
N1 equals 4548.51 angstrom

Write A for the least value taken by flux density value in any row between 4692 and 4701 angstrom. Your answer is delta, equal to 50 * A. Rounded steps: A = 24.6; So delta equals 1230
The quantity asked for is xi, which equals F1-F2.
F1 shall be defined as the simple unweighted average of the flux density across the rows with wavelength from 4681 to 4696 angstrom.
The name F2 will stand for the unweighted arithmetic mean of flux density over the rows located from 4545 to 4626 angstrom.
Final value 1.6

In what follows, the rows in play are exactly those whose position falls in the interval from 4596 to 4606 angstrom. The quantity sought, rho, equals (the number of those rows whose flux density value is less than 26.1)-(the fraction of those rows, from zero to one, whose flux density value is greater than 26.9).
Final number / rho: 4.0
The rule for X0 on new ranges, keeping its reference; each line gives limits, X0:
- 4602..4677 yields 4667.33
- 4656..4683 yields 4667.33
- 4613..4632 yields 4613.91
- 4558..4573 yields 4567.40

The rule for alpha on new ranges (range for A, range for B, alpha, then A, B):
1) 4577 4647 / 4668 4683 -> -63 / 28.0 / 26.0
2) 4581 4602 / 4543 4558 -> -69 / 24.9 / 26.9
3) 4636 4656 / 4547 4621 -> -73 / 27.5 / 28.7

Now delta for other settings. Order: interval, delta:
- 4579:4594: 1100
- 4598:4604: 1195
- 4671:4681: 1240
